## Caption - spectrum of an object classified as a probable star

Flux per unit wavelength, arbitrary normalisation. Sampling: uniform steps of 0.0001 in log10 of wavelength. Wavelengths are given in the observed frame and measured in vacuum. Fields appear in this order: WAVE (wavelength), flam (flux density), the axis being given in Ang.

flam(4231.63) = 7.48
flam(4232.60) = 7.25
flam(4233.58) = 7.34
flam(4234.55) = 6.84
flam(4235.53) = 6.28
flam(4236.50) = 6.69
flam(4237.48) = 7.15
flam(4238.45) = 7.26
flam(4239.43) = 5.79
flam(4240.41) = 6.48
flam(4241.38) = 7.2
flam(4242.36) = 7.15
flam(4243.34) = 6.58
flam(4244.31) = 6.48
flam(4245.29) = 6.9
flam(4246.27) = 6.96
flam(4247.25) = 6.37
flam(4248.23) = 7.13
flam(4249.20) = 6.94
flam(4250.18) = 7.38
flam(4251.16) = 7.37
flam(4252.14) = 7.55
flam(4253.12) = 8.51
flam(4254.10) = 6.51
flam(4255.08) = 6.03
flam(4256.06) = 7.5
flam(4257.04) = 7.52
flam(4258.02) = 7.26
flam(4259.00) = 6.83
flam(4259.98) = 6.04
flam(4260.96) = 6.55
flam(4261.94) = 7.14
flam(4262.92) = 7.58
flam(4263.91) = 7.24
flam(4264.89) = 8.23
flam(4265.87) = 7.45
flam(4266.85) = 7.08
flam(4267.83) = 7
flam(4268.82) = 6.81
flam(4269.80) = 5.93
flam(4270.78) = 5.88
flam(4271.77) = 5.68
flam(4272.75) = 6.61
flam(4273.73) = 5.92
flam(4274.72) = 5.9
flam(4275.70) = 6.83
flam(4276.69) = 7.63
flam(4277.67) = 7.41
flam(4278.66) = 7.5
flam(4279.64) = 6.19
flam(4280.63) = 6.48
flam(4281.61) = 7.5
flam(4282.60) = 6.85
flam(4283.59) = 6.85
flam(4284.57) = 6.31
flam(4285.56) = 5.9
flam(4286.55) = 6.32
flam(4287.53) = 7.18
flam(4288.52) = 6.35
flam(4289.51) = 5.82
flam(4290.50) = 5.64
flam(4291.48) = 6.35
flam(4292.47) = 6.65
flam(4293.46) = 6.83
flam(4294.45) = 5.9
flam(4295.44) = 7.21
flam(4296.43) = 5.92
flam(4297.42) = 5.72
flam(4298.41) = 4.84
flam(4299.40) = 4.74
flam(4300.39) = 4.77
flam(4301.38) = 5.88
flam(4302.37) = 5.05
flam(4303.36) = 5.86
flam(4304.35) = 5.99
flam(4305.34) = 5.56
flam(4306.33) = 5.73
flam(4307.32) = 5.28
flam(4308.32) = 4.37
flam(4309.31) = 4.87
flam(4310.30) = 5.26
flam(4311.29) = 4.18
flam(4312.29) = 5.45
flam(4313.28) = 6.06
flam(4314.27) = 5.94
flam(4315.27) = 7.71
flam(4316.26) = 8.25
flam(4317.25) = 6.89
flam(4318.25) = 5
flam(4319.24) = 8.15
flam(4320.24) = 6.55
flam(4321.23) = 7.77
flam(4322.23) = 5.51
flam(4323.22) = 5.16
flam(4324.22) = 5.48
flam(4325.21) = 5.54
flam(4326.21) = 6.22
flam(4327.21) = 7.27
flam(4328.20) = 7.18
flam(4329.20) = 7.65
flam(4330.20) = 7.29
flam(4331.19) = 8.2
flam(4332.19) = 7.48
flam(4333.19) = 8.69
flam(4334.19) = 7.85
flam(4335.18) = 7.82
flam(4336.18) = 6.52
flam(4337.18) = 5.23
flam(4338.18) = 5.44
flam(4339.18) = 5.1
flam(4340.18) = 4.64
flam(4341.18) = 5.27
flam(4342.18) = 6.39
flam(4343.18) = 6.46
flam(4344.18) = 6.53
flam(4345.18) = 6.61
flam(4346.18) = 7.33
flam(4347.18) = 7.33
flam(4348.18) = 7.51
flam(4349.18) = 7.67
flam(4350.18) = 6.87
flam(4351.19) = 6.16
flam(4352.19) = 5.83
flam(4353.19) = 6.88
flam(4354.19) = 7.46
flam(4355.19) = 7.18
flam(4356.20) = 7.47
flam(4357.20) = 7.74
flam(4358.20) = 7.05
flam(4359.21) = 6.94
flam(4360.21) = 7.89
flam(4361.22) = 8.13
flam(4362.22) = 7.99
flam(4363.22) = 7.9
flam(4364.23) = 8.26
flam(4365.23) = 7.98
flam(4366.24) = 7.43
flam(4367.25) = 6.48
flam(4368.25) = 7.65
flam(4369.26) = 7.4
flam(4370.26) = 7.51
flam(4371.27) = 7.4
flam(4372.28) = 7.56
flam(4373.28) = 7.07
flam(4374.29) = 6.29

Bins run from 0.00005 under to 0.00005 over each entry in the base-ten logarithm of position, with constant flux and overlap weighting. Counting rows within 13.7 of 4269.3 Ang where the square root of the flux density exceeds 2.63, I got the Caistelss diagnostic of 14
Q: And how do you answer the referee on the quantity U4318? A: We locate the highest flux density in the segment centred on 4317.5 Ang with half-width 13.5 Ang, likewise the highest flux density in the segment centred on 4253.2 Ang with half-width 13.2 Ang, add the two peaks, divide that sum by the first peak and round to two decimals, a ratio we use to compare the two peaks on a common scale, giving 2.03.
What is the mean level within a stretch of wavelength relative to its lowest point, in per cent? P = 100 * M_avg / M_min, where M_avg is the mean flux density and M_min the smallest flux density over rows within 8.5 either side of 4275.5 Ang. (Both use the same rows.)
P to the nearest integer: 117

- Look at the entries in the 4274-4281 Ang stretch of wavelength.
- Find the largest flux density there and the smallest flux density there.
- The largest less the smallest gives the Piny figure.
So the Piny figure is 1.73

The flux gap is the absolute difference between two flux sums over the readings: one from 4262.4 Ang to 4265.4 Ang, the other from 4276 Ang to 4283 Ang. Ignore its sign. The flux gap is 27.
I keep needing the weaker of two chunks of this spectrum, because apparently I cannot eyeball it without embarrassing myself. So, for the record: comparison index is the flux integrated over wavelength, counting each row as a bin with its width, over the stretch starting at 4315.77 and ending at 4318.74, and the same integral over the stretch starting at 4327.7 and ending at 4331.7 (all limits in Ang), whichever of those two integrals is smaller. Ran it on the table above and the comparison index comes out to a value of 20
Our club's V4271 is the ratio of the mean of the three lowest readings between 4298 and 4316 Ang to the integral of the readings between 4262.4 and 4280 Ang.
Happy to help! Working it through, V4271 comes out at 0.037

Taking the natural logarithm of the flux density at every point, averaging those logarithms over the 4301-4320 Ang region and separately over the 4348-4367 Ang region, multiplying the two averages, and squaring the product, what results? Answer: 12.2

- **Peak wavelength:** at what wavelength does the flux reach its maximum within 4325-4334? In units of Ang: 4333.19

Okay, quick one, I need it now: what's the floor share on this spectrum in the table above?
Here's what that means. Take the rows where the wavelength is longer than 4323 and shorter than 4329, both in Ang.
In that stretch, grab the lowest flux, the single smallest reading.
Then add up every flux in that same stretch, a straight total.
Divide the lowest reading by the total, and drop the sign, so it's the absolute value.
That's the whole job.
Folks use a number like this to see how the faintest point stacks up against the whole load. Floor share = 0.14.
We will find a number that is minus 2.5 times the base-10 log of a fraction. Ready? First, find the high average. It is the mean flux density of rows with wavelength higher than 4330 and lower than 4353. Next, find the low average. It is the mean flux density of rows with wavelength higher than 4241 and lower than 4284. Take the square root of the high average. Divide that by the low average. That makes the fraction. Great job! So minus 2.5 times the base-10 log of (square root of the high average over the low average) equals 1.07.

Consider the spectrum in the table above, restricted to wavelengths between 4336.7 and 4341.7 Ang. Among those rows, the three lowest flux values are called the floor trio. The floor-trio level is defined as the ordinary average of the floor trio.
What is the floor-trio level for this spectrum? 5.0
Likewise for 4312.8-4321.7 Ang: 5.7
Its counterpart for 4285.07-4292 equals 5.8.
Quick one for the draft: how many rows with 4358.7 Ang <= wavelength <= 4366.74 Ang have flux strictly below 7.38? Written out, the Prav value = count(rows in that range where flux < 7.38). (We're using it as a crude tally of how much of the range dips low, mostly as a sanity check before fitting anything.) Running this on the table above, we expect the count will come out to 1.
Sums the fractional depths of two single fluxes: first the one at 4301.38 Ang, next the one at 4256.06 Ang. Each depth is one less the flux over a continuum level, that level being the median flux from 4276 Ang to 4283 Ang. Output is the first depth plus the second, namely 0.19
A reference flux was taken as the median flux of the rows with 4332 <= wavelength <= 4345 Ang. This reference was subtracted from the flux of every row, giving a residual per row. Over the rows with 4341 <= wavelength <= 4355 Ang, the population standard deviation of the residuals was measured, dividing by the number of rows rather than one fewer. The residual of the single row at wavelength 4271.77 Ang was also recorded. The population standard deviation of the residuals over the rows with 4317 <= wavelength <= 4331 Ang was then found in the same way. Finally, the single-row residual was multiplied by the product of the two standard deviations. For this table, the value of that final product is -0.5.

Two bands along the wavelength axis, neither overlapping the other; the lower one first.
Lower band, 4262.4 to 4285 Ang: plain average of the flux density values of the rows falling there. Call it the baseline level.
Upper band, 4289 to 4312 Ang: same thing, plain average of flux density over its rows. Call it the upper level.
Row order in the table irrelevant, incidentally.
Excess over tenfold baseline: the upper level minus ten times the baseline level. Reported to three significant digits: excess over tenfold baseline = -62.6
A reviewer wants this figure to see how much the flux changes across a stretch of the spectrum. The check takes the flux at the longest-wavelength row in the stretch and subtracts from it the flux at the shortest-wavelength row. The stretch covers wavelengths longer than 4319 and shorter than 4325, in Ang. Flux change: -2.7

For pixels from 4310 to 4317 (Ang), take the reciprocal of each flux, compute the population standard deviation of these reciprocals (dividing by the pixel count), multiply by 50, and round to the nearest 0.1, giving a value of 1.8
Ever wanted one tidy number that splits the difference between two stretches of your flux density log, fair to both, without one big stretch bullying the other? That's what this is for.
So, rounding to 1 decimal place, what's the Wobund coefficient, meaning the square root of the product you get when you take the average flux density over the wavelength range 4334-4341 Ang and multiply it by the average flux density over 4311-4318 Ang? 6.2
